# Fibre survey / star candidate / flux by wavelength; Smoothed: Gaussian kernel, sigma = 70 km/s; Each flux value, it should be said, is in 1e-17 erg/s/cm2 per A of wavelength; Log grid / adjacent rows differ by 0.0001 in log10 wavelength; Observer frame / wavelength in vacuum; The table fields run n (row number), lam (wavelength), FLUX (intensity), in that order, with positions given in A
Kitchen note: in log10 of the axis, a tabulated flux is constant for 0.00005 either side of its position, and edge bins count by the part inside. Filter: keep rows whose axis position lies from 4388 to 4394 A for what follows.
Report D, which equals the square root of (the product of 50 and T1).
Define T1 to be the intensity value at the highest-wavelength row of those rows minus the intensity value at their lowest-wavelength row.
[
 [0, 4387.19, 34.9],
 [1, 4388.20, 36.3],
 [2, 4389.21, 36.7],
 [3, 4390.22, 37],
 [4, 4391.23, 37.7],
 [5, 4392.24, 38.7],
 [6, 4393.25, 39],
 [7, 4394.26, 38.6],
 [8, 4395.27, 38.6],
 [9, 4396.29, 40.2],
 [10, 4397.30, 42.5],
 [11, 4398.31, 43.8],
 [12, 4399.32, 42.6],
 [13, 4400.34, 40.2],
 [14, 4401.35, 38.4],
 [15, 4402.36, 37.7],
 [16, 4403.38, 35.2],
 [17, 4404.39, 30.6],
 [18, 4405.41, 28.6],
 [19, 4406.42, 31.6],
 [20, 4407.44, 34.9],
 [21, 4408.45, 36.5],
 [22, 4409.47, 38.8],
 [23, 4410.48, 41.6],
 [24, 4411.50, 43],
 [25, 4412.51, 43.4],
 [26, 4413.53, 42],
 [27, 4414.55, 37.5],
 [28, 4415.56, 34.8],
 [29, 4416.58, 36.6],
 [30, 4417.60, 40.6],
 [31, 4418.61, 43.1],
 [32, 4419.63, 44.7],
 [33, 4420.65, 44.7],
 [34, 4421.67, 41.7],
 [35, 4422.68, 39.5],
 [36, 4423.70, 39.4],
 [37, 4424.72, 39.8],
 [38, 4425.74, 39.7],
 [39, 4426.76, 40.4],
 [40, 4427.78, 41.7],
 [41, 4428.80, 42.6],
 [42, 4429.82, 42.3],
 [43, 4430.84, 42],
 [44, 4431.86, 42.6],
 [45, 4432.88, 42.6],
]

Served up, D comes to 11.6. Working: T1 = 2.7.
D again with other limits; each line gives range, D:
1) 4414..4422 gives 14.5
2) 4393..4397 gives 7.7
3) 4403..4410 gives 13.4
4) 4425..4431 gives 10.7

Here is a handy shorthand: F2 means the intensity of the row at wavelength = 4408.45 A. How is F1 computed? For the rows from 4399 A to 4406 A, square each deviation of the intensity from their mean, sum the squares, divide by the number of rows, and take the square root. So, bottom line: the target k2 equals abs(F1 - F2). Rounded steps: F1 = 4.7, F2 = 36.5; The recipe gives 32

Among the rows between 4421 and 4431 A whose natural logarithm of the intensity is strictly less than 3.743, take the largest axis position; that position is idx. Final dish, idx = 4430.84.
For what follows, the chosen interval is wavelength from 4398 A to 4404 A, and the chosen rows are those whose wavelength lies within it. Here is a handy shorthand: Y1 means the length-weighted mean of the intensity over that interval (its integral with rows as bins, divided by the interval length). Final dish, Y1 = 39.3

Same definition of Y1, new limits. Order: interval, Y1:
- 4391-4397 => 39.0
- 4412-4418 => 39.1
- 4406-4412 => 37.8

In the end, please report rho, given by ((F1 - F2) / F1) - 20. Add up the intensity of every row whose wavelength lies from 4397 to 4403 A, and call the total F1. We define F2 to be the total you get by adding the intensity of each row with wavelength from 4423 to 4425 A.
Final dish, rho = -19.32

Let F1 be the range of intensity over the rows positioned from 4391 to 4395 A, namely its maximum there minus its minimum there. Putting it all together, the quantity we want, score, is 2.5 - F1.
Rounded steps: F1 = 1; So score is 1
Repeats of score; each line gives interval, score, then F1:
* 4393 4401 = -3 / 5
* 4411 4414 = 1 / 1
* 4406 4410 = -5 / 7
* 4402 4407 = -7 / 9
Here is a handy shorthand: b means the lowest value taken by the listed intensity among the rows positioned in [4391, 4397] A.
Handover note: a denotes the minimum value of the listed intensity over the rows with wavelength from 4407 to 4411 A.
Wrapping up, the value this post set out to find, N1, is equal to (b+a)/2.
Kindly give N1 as 36.3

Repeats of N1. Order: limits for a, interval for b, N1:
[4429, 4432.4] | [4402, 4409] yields 35.3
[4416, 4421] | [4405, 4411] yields 32.6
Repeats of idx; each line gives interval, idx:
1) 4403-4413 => 4410.48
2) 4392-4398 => 4396.29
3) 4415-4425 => 4424.72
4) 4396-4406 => 4405.41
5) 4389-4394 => 4393.25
